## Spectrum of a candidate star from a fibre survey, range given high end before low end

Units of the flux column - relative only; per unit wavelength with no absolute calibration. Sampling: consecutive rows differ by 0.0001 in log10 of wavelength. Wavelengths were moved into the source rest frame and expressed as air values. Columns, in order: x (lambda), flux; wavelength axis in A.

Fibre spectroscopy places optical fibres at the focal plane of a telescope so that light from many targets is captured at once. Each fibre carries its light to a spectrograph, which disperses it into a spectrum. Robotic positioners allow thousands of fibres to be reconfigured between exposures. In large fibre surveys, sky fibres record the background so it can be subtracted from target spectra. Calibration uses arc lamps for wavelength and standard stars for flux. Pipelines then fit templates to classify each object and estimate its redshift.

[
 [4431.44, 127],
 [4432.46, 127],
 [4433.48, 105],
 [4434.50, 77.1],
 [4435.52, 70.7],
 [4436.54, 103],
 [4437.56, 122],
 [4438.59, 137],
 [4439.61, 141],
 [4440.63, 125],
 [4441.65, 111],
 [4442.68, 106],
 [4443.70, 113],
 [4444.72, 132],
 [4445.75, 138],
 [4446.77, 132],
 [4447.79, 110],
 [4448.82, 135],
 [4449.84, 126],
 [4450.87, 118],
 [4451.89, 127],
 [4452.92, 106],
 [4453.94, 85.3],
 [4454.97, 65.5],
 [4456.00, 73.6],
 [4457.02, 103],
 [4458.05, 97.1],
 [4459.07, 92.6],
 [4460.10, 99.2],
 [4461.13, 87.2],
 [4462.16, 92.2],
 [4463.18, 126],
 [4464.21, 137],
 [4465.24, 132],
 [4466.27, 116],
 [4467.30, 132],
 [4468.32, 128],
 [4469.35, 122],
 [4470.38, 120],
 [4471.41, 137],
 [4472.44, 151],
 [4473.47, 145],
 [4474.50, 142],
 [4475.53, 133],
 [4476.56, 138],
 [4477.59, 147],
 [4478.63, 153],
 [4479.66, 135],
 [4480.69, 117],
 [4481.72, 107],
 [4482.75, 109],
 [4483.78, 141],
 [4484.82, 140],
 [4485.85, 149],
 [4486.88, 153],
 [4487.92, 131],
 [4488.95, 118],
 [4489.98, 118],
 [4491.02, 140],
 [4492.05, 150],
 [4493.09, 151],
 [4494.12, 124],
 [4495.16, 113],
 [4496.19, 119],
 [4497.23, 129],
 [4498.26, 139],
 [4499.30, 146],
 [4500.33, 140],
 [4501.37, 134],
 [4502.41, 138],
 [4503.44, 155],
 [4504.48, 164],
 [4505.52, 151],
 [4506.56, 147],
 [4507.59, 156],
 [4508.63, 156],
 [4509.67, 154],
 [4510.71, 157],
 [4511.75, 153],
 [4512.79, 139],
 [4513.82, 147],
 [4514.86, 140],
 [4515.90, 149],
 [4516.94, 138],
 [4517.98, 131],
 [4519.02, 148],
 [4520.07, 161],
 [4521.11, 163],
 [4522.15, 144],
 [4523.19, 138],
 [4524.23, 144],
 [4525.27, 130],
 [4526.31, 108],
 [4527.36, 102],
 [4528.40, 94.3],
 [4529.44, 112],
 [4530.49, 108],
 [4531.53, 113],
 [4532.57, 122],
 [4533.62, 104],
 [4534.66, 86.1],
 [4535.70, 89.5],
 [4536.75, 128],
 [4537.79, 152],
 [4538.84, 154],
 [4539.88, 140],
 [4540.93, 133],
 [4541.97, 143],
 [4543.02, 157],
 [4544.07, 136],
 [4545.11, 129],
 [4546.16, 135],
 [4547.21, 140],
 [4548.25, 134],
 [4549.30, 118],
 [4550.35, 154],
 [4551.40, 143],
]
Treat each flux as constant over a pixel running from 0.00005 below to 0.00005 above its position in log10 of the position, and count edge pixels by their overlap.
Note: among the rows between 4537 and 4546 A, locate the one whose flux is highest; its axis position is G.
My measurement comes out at 4543.02 A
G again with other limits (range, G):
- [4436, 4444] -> 4439.61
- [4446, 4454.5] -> 4448.82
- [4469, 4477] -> 4472.44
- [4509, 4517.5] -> 4510.71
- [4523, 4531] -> 4524.23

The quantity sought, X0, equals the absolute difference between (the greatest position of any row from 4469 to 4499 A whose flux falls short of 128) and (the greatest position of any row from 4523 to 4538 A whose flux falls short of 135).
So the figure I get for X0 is 40.6 A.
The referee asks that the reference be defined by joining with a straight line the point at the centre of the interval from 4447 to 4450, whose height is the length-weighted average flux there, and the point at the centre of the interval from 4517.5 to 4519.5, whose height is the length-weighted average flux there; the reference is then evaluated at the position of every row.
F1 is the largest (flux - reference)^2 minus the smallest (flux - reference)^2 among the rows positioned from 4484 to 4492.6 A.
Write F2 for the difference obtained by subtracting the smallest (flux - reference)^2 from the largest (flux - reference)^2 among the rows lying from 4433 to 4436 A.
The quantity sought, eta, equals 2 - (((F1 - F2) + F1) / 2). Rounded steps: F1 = 411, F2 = 2321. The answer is 751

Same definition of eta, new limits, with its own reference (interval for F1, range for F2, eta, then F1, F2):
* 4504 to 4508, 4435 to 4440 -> 635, 656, 2577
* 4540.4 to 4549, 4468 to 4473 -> -31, 264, 462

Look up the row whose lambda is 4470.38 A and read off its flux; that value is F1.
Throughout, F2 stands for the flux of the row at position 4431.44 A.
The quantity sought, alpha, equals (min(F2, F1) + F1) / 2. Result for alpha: 120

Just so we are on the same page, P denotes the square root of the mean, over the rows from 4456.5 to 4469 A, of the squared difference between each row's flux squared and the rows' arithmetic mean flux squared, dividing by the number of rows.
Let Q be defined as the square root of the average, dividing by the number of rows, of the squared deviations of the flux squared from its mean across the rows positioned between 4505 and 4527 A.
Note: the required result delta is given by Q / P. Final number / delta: 0.85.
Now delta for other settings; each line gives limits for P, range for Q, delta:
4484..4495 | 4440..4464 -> 1.17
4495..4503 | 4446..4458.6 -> 1.64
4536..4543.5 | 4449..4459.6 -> 1.34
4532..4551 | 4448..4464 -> 0.83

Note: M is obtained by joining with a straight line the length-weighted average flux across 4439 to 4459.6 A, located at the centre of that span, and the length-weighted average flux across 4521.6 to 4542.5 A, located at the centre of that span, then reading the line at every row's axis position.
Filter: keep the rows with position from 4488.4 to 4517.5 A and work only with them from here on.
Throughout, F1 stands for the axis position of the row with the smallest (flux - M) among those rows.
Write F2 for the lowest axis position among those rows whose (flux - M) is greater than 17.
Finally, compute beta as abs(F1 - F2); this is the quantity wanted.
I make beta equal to 4.1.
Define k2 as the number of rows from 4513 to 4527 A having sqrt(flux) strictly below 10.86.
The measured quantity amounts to 1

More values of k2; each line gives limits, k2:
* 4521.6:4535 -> 8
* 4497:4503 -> 0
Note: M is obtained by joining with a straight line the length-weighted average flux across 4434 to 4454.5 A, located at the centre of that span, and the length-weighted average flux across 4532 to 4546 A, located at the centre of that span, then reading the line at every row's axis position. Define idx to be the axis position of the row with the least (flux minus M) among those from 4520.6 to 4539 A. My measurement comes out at 4534.66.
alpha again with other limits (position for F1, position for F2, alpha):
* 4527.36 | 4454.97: 84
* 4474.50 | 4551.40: 142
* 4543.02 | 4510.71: 157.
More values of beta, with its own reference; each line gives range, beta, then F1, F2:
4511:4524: 6.2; 4517.98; 4511.75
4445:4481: 9.2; 4454.97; 4445.75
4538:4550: 10.5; 4549.30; 4538.84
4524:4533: 4.2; 4528.40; 4524.23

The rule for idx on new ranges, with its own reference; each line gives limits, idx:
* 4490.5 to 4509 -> 4495.16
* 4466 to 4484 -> 4481.72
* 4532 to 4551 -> 4534.66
